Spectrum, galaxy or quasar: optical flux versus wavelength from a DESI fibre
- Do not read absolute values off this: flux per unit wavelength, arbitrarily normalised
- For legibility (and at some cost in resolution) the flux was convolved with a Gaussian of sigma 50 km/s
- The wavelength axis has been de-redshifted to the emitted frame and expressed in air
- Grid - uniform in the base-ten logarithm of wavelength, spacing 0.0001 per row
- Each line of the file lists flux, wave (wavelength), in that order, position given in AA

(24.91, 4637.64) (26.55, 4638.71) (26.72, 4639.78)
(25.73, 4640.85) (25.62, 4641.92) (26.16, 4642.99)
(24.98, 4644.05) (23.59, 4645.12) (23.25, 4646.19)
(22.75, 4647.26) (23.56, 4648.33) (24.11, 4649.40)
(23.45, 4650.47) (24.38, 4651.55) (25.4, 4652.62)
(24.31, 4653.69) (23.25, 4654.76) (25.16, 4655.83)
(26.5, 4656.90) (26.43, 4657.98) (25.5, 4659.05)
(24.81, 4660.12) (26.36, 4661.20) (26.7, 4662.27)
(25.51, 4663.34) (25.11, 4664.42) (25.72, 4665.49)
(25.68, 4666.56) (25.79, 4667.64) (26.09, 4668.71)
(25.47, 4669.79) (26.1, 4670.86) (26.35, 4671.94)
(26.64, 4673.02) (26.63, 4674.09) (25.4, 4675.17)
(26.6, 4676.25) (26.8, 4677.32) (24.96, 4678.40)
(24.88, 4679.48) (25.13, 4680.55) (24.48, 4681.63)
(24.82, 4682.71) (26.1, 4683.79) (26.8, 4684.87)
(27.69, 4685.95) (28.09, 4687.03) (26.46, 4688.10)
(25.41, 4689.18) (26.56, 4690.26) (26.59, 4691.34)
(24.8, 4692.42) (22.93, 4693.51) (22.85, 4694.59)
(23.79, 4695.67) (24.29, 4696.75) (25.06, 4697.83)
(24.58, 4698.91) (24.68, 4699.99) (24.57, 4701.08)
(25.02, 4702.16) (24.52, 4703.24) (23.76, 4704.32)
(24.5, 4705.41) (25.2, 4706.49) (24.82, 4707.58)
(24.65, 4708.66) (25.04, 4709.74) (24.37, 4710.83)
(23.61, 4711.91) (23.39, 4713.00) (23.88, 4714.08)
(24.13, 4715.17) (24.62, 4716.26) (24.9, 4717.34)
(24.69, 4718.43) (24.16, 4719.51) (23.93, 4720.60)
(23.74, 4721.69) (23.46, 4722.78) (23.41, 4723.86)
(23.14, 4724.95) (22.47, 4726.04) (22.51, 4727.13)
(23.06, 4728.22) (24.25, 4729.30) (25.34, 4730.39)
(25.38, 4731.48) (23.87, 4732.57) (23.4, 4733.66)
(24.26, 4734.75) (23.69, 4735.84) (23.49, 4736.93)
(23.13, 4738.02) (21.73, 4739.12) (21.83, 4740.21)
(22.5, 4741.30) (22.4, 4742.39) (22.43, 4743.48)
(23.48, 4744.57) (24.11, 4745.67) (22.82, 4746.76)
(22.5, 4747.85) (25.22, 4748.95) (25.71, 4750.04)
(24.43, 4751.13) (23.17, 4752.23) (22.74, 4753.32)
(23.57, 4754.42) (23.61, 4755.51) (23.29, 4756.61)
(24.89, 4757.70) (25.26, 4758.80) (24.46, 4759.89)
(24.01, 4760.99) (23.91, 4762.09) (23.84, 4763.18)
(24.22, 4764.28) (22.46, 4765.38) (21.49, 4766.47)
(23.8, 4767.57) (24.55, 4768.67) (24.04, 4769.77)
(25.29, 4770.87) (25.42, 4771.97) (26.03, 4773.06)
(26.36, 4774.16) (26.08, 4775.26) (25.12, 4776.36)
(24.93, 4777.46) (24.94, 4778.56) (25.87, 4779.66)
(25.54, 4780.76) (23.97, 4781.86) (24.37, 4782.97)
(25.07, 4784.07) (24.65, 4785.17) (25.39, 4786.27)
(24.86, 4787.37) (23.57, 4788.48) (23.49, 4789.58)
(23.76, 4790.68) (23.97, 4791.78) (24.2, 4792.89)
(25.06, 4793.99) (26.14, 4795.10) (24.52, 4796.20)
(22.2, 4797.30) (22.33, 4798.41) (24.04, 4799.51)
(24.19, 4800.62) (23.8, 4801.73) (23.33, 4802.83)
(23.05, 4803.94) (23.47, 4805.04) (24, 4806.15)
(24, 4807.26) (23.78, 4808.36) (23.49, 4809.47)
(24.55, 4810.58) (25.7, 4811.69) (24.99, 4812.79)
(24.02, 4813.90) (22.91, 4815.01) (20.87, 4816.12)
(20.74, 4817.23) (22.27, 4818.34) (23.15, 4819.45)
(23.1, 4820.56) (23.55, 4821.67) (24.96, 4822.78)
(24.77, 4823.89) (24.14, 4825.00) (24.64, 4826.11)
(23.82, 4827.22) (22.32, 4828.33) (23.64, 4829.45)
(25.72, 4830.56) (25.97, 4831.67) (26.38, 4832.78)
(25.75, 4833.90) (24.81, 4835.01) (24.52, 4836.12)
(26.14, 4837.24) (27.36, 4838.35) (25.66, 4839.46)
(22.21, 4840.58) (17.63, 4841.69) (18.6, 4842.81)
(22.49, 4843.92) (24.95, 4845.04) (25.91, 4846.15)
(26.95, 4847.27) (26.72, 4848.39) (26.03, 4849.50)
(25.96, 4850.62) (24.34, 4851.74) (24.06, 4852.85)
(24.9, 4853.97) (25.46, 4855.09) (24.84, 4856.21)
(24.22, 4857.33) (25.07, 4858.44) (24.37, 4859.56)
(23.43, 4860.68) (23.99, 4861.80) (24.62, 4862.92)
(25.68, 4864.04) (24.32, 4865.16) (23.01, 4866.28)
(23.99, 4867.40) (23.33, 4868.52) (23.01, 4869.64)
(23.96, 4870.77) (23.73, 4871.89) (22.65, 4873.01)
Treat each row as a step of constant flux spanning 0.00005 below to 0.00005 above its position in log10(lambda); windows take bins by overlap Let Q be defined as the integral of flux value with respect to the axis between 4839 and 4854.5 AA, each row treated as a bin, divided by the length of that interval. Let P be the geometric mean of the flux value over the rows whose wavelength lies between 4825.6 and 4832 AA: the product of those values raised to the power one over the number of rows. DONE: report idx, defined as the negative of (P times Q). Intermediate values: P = 24.3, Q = 24.0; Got -584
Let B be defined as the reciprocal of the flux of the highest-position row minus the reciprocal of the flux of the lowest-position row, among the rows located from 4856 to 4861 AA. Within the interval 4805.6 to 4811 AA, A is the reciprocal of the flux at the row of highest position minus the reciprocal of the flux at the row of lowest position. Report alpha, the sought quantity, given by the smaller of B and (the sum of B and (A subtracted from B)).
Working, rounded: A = -0.0009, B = 0.0024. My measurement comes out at 0.0024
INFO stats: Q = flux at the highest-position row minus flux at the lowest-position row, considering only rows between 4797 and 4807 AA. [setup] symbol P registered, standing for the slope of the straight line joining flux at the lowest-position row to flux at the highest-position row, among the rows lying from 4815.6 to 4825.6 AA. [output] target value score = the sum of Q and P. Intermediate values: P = 0.37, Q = 2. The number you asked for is 2.2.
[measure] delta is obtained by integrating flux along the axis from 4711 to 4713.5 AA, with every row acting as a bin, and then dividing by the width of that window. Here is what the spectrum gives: 23.6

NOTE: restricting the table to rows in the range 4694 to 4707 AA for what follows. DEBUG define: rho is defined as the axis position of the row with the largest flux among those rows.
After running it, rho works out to 4706.49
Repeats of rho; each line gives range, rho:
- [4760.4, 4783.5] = 4774.16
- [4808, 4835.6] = 4832.78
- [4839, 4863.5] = 4847.27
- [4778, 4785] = 4779.66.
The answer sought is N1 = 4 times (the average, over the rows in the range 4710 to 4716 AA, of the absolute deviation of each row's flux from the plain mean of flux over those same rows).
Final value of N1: 1.2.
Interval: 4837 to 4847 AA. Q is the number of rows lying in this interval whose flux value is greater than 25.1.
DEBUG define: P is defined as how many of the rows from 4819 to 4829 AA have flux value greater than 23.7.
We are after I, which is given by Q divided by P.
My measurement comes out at 0.80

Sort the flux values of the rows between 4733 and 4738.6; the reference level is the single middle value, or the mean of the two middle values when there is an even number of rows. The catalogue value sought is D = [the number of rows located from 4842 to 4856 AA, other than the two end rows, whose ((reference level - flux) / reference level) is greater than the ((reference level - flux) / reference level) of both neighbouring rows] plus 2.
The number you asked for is 3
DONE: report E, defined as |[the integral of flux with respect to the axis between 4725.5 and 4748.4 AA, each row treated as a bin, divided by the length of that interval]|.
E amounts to 23.27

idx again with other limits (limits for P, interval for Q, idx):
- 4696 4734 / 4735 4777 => -577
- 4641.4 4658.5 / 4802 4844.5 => -583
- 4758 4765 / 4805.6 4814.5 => -590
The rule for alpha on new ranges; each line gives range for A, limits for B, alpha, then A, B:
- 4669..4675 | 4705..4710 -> -0.0009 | -0.0017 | -0.0009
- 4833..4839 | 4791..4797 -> -0.0009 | -0.0023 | -0.0009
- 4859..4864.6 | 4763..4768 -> 0.0001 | -0.0021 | 0.0001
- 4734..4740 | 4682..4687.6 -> -0.0142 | 0.0048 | -0.0047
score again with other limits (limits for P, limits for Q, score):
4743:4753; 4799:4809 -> -0.2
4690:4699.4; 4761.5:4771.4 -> 1.2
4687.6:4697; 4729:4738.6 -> -1.4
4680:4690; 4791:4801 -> 0.3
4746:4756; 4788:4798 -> -1.3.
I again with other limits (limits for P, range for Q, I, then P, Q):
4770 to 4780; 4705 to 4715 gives 0.11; 9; 1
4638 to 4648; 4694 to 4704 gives 0.00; 6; 0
